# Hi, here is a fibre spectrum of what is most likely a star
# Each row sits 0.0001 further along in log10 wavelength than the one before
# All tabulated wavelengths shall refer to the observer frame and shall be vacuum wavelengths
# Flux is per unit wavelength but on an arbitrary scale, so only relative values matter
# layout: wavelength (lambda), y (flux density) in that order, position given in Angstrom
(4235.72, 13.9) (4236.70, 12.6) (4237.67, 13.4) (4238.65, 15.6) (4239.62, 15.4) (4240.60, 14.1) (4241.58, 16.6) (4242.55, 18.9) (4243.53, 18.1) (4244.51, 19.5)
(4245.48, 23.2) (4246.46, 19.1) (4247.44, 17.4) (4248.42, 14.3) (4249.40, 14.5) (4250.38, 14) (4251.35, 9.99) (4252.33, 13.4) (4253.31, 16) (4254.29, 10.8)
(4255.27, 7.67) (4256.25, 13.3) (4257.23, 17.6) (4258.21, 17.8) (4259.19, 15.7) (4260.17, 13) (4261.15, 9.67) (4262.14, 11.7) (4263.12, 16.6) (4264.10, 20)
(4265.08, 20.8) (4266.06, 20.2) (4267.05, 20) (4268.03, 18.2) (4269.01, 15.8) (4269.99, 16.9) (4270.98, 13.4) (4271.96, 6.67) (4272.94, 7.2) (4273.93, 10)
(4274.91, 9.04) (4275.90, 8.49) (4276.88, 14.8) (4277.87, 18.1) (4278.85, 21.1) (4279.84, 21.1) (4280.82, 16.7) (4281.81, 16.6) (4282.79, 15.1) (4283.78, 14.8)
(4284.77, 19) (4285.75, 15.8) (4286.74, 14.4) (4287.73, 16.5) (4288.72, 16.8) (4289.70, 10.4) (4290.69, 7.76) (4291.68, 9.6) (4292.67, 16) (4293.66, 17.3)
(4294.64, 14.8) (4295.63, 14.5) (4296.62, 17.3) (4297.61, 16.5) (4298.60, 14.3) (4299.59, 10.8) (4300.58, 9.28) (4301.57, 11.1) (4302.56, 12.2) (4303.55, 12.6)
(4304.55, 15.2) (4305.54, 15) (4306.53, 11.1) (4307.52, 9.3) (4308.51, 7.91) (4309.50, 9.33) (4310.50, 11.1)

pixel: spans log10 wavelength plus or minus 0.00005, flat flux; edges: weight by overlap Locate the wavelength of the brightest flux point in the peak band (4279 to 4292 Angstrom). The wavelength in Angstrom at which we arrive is 4279.84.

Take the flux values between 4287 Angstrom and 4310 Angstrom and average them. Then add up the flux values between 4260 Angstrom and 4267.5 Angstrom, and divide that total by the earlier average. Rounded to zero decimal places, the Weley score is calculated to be 10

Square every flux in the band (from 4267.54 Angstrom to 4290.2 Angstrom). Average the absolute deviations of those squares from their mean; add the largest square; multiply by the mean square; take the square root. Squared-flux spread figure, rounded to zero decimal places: 352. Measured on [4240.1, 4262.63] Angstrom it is 388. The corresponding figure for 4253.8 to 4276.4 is 342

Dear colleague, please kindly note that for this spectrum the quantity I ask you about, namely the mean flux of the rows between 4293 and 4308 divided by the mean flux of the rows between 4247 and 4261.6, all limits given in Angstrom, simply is 0.98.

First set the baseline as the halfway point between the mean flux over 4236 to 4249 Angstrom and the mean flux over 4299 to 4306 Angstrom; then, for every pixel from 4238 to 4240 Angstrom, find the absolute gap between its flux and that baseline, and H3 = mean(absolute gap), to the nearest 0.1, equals 1.0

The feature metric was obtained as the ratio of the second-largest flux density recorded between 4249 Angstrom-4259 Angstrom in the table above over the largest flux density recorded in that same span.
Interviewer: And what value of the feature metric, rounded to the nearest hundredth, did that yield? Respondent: 0.99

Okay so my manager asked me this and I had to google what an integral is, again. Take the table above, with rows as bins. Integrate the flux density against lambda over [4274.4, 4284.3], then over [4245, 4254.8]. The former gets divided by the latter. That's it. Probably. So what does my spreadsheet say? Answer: 1.03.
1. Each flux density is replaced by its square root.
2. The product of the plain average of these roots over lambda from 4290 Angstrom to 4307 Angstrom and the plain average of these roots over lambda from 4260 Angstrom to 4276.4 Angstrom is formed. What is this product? 13.3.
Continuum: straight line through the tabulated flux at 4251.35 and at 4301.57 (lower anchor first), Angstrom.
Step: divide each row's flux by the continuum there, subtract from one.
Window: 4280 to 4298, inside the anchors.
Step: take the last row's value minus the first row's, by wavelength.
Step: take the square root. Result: 0.27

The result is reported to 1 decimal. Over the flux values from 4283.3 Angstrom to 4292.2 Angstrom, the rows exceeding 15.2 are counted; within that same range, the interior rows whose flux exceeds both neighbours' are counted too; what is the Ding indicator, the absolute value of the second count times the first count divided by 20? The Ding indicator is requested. 0.4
